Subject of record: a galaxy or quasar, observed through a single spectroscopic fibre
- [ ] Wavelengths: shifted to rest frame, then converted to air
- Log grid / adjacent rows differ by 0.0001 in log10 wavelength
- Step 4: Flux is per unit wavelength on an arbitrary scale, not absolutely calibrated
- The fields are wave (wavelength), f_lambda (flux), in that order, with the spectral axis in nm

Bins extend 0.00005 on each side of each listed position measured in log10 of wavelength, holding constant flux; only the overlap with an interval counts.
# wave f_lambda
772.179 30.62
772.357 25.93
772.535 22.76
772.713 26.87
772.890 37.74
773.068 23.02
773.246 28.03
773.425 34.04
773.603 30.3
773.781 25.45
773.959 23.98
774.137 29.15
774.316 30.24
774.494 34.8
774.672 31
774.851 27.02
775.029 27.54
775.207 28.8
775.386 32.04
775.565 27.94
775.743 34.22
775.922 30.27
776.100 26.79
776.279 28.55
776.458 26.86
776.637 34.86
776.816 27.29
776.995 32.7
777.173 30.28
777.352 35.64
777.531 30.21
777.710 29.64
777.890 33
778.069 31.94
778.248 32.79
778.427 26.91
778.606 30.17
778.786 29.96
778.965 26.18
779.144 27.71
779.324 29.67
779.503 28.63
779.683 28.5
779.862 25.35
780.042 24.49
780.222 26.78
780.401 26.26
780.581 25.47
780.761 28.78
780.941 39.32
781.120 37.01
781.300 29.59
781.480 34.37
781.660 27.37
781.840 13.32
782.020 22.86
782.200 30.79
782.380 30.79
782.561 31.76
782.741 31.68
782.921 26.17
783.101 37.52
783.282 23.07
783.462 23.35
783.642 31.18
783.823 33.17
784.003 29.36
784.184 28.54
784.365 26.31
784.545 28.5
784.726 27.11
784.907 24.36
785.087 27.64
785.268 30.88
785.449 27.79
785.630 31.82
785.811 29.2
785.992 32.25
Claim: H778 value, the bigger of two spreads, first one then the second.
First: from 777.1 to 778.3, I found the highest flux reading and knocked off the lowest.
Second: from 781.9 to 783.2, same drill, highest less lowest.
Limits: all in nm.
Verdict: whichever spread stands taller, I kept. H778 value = 15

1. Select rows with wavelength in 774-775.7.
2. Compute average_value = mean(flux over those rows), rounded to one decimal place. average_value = 29.8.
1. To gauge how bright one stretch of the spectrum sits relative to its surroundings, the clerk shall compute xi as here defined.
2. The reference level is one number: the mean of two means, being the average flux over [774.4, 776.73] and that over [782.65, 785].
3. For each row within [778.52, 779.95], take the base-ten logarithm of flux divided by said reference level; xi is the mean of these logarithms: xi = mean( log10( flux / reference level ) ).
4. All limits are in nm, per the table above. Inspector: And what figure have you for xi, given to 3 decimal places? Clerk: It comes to -0.016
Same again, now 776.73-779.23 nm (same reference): 0.014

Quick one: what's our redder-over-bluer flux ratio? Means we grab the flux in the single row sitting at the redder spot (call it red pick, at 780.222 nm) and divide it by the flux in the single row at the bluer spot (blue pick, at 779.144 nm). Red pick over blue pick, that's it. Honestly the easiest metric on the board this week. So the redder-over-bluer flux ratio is 1.0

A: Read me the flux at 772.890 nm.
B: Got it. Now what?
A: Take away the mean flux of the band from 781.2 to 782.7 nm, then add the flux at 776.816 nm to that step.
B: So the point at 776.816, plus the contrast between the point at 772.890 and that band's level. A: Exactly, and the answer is 37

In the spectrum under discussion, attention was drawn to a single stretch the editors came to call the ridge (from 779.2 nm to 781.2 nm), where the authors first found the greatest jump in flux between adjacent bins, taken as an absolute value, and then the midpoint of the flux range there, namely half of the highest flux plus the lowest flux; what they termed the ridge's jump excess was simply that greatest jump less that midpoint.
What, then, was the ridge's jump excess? -21.4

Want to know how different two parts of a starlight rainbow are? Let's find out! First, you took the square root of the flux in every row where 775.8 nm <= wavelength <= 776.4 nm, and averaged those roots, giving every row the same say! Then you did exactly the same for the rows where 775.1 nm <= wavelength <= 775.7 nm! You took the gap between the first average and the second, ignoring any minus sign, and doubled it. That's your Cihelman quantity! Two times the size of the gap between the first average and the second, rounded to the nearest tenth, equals 0.2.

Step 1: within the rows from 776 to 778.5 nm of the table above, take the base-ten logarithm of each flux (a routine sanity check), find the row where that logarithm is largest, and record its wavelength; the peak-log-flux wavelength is 777.352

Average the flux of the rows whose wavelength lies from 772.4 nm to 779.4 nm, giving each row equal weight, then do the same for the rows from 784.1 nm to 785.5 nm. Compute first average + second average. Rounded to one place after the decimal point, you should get 57.3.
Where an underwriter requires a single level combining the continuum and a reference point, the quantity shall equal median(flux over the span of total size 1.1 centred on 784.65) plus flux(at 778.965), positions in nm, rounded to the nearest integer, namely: 54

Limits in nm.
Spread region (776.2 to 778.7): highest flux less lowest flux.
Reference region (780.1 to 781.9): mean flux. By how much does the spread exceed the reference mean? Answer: -20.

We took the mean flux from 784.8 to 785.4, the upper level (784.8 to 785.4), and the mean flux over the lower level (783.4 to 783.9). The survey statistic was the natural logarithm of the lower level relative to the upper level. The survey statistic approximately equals 0.06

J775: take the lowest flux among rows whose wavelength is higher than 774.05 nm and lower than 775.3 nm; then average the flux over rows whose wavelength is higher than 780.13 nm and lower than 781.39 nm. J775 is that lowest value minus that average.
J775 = -3.4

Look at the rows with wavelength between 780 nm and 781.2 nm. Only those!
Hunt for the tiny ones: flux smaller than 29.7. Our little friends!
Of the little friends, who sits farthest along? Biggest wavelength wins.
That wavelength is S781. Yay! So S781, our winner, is 780.761 nm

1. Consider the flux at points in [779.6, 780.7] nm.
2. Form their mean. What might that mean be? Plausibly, 26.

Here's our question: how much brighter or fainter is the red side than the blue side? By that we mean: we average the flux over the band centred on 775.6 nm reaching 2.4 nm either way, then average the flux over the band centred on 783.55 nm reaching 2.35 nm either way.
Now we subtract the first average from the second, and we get -1.6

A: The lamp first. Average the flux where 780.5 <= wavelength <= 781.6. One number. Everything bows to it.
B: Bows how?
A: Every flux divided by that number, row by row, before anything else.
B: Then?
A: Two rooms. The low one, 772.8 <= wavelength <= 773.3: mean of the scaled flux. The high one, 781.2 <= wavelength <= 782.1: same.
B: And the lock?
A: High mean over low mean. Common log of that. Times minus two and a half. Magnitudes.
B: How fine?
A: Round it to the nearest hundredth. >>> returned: 0.16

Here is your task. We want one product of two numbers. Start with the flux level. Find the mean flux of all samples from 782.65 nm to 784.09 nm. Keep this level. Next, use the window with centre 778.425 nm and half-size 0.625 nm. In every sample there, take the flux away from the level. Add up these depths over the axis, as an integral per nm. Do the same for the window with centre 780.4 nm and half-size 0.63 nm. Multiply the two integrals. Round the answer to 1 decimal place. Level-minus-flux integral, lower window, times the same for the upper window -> -1.5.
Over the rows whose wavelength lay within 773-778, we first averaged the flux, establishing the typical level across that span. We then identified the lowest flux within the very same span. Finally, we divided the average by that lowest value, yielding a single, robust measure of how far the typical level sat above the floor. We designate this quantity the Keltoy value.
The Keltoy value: 1.29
